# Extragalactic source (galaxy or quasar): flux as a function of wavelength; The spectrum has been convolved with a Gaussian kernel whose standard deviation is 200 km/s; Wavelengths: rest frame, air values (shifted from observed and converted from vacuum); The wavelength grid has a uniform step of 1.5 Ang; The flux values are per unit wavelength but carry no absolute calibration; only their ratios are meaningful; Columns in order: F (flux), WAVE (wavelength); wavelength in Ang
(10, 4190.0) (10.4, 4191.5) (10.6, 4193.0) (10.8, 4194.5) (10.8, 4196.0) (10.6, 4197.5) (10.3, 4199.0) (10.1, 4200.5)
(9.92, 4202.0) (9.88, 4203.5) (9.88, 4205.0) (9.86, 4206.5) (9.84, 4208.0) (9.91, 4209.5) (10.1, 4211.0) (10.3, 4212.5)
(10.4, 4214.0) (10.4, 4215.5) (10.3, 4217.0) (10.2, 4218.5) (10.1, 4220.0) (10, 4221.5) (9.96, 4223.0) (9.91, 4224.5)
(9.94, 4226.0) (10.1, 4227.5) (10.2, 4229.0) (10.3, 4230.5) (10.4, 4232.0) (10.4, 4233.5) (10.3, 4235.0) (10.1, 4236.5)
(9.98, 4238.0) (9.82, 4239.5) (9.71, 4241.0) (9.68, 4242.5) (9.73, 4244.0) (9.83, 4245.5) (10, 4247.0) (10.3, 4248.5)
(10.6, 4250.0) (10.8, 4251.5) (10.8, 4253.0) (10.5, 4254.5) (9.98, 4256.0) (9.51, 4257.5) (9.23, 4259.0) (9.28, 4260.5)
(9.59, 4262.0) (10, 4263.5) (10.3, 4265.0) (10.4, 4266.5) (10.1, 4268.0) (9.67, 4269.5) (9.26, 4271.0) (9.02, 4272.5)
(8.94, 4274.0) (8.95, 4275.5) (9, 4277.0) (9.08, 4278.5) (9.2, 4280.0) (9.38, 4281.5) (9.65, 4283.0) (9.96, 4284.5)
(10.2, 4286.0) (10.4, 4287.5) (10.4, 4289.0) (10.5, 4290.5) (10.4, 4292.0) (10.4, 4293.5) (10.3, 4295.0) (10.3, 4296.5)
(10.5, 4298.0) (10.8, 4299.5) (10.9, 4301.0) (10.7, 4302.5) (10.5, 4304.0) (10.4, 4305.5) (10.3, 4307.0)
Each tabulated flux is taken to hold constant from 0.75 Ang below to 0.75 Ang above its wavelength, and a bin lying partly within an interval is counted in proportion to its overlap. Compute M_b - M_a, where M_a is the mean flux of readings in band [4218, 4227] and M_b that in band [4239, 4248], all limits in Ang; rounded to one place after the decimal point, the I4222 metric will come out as -0.2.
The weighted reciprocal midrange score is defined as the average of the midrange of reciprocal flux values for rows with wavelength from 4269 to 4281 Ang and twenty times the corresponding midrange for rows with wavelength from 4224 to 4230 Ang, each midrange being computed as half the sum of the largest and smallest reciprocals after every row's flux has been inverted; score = 1.05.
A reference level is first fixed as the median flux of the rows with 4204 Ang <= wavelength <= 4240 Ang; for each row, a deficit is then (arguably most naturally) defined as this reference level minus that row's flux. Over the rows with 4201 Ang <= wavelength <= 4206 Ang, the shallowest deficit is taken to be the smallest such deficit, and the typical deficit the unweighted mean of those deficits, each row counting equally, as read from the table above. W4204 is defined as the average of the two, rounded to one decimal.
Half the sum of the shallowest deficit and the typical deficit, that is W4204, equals 0.2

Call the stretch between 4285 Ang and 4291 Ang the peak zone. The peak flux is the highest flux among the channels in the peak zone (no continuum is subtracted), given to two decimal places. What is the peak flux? 10.50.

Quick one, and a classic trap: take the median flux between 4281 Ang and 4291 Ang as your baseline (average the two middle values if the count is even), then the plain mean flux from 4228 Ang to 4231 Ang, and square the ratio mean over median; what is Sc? 1.01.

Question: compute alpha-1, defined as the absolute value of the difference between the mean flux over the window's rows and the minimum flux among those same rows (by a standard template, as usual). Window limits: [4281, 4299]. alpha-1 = 0.8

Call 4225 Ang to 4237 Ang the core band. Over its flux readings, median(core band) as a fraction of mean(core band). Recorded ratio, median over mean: 1.00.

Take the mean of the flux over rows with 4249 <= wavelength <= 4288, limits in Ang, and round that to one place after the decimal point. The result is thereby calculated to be 9.8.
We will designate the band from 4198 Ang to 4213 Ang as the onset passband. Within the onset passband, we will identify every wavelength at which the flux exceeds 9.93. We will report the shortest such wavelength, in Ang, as 4199.0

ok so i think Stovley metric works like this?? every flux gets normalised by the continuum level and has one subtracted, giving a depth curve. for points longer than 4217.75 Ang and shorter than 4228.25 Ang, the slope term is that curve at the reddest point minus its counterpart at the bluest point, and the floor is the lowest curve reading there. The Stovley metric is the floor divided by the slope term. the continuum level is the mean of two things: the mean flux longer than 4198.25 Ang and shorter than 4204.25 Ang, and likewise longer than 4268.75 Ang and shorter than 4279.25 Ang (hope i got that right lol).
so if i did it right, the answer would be -3.2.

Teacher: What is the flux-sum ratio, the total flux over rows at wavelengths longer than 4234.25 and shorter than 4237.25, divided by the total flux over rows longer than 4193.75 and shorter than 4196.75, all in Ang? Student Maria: 0.94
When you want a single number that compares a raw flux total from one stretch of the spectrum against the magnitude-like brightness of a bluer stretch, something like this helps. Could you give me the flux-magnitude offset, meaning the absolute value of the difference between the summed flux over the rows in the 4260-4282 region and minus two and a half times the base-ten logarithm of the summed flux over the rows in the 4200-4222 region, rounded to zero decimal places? 148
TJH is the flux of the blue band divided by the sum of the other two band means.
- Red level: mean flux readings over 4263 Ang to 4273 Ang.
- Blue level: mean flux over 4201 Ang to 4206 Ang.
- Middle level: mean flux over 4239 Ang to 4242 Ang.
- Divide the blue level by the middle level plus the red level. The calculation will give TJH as 0.505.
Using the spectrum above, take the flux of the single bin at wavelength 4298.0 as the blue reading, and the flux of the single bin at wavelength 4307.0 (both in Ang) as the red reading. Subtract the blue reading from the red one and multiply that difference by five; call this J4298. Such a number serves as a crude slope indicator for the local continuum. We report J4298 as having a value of -1.0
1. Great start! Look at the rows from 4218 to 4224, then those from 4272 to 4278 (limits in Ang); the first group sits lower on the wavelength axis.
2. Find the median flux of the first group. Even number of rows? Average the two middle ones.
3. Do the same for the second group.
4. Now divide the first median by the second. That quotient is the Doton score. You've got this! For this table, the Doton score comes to 1.12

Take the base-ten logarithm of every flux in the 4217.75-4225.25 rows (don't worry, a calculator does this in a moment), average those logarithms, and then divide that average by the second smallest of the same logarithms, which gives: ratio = 1.00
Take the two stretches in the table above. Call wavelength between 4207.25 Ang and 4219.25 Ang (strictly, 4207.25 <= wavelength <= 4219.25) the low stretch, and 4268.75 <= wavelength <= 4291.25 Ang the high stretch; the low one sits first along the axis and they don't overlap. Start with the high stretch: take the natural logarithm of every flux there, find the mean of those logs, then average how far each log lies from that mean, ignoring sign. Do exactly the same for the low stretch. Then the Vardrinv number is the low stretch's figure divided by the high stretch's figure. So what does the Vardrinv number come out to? 0.33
